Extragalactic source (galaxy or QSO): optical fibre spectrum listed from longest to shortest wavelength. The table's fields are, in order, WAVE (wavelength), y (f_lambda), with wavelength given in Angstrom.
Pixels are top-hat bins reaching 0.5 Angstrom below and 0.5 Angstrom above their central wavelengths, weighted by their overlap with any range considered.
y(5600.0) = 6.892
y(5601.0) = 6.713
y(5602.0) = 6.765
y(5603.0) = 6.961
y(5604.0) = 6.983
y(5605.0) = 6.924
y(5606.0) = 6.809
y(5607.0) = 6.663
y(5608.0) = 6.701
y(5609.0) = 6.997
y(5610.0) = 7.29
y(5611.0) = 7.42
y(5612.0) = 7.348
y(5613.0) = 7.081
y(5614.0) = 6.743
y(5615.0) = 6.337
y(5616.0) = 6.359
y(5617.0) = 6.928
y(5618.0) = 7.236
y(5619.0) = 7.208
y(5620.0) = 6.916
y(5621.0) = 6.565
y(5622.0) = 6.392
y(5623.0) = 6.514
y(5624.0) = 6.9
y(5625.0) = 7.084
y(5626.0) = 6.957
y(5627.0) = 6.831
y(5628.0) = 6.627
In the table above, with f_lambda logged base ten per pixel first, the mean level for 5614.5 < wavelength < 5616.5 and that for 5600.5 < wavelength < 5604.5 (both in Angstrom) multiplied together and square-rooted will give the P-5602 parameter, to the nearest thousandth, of 0.819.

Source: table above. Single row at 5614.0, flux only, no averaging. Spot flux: 6.743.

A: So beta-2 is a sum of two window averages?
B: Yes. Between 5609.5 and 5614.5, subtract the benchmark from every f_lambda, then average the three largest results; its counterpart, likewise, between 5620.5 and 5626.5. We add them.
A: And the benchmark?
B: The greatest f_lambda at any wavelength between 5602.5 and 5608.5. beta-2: 0.37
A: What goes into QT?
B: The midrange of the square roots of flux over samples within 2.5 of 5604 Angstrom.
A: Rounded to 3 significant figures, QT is 2.62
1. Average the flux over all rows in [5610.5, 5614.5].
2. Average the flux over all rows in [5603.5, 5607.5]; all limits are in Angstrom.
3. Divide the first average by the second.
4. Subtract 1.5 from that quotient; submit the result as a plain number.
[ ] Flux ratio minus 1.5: -0.46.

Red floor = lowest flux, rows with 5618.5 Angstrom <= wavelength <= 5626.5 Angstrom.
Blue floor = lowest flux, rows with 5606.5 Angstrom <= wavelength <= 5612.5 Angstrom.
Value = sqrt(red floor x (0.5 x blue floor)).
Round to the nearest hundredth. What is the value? 4.61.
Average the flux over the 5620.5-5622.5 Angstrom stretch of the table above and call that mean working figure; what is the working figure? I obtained 6.48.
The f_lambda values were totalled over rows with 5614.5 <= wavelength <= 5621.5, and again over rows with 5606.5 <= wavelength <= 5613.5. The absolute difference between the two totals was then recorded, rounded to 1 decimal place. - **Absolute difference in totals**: 2.0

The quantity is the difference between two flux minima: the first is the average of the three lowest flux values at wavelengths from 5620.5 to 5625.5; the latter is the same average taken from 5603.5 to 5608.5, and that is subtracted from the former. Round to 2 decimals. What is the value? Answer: -0.23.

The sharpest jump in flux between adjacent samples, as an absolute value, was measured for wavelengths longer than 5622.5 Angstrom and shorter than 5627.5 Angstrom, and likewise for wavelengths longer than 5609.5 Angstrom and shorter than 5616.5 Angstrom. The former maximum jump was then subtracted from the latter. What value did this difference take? 0.02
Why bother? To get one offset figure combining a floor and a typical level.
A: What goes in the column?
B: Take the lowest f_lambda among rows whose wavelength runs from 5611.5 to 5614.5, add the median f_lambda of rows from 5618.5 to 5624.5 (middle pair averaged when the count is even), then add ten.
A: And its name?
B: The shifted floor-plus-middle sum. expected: 23.5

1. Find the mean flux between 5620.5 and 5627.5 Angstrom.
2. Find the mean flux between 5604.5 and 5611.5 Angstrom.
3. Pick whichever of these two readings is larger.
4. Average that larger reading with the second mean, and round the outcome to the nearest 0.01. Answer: 6.97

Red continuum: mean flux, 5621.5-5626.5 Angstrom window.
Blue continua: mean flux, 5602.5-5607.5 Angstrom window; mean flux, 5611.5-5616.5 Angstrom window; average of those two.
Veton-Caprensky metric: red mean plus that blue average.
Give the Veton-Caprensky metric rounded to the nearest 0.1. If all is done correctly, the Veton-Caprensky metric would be 13.6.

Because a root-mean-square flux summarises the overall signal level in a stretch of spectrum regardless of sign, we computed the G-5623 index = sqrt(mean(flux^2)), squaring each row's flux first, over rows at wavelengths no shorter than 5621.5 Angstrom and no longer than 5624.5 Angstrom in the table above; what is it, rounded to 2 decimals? 6.61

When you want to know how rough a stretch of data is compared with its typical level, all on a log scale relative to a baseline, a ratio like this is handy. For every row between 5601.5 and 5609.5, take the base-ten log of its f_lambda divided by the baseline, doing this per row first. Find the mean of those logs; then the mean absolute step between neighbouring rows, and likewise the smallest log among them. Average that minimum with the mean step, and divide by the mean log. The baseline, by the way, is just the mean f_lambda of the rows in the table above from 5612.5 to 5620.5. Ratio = 19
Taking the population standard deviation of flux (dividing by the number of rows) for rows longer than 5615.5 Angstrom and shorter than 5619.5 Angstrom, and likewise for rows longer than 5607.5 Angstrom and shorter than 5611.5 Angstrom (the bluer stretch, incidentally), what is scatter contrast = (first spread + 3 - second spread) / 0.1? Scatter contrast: 30.7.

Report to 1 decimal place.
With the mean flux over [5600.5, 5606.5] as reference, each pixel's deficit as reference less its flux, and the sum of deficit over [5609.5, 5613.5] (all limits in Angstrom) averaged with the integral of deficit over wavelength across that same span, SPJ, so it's -1.7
